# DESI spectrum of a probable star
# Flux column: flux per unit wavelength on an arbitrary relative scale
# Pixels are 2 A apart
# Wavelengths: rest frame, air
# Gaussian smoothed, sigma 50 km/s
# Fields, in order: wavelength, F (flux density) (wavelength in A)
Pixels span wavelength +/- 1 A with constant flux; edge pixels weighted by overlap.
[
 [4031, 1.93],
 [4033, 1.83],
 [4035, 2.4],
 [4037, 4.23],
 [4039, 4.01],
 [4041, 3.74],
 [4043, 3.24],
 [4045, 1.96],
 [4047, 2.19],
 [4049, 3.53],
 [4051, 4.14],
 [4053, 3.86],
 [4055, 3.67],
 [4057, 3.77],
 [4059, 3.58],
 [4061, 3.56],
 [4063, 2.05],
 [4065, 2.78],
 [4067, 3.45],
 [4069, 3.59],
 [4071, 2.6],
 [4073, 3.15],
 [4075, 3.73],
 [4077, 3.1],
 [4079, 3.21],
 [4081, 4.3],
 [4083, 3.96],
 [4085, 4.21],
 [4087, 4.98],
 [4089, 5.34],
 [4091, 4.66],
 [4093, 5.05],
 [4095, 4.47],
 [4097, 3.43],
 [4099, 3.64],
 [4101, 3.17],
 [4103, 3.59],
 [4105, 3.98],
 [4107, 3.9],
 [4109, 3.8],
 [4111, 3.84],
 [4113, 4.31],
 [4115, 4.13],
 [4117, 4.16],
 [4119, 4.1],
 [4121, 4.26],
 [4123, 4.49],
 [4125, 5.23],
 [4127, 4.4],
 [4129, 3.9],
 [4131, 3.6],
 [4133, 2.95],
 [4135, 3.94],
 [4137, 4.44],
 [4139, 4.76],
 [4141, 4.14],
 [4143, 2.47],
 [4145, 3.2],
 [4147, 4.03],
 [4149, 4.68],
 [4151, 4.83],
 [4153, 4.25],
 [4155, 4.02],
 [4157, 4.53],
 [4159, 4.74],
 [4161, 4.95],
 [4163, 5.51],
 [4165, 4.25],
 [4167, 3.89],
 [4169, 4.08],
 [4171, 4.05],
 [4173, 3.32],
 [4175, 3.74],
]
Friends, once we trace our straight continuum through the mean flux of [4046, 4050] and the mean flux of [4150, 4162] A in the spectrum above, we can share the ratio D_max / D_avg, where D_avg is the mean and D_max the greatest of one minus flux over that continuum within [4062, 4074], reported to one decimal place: 4.5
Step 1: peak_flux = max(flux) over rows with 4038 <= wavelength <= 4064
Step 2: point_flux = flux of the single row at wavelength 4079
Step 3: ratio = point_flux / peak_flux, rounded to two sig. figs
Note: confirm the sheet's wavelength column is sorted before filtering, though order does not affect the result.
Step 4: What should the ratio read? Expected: 0.78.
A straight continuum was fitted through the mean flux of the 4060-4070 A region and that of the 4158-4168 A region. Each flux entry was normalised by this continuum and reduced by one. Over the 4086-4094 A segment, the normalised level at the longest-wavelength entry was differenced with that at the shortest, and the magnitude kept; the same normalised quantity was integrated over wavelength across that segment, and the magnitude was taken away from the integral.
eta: 3.5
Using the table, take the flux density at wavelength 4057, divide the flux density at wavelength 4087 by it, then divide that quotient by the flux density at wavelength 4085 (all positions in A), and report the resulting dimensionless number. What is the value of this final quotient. 0.314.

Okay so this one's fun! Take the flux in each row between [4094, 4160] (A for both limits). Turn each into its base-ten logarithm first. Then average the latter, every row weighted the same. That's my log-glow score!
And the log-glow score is 0.602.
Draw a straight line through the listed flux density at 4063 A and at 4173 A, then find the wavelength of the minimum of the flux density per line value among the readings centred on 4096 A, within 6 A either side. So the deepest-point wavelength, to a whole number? 4101 A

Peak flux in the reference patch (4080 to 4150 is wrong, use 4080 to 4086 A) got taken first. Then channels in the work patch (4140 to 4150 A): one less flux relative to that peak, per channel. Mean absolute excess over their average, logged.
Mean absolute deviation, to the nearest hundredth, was 0.16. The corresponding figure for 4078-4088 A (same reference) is 0.10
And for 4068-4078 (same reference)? 0.08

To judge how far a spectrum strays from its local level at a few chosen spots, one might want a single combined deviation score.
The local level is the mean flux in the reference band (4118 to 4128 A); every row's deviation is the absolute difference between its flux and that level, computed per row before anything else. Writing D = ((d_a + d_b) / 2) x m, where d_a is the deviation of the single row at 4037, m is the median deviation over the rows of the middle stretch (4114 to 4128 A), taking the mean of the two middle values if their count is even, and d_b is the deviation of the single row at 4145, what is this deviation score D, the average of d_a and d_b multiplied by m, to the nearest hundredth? 0.26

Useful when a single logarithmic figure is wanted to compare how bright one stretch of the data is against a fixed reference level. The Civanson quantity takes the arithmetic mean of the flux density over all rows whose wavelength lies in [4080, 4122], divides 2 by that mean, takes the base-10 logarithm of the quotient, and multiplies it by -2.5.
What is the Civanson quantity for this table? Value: 0.794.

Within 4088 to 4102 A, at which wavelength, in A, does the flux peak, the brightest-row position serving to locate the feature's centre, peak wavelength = 4089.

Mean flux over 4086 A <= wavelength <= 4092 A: 5.0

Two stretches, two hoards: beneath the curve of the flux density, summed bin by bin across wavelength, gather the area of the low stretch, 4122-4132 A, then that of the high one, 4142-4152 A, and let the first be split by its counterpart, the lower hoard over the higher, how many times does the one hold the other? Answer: 1.13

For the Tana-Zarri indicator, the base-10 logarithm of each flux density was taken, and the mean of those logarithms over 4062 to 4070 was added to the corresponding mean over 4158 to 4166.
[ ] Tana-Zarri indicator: 1.15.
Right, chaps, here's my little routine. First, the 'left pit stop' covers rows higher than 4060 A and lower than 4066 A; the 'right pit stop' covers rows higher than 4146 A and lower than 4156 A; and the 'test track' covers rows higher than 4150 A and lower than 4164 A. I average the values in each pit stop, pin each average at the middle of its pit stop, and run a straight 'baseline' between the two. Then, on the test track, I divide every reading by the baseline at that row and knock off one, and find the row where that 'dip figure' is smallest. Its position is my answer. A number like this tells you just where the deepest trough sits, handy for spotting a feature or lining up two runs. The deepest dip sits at 4155 A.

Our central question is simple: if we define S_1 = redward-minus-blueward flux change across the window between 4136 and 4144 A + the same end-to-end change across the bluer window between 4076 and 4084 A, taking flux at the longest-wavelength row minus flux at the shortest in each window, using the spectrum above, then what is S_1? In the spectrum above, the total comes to -1.1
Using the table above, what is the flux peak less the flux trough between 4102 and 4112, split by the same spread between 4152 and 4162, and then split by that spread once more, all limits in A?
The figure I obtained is 0.45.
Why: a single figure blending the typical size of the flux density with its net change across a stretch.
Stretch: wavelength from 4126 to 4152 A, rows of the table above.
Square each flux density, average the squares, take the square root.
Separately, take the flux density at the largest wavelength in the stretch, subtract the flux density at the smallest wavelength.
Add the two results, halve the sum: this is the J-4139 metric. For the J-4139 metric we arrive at 2.2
